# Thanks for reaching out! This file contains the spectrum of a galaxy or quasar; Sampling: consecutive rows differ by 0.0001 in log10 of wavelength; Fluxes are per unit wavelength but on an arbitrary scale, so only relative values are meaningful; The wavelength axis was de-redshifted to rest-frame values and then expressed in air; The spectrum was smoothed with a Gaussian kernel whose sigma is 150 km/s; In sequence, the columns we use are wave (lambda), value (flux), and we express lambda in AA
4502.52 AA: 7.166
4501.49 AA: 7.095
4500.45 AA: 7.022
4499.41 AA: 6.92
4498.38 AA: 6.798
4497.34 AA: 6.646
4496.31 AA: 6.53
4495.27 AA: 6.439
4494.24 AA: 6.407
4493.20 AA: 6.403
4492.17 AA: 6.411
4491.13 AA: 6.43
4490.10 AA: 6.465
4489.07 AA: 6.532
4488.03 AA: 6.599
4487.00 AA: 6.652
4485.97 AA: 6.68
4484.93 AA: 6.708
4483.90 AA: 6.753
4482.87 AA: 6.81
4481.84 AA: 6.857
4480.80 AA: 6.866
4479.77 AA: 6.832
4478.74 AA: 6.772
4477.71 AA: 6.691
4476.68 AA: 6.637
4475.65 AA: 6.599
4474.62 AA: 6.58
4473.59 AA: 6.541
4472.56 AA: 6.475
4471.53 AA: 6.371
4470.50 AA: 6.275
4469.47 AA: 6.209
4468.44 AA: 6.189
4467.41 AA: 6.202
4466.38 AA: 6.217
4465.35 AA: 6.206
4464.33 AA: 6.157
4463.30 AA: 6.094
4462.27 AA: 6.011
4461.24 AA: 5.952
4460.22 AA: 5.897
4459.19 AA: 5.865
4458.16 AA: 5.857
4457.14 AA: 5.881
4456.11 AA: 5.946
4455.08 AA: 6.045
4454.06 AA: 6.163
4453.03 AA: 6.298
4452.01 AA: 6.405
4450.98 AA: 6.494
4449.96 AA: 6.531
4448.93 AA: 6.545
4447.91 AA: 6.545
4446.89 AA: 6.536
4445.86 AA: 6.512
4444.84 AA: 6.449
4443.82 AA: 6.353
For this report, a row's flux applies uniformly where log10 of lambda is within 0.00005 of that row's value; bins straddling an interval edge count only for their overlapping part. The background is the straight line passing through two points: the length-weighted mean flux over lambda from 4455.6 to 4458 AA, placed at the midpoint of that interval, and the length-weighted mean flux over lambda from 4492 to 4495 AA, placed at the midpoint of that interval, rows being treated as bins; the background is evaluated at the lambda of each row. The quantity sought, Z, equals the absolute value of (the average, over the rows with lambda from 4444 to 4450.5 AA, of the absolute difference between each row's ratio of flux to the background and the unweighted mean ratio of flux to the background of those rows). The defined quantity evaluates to 0.003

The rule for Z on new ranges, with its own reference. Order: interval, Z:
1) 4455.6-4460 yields 0.007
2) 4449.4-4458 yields 0.041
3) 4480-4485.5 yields 0.012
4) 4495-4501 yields 0.026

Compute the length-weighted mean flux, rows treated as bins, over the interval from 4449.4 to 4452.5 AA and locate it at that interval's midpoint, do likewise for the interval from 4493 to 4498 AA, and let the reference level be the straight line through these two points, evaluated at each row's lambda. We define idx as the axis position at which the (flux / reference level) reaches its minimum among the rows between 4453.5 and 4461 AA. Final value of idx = 4458.16 AA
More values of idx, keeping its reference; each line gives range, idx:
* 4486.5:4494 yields 4493.20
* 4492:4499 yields 4493.20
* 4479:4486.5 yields 4485.97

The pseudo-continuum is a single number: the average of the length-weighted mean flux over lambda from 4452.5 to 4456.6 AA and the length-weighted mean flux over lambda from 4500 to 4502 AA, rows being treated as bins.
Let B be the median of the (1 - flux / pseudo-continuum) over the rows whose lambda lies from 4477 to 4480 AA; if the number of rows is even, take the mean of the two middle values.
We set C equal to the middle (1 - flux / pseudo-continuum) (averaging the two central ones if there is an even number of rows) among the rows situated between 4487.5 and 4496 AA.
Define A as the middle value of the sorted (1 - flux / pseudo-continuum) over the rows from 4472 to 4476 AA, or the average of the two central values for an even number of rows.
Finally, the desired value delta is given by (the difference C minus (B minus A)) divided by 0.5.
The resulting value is 0.11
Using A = 0.00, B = -0.03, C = 0.02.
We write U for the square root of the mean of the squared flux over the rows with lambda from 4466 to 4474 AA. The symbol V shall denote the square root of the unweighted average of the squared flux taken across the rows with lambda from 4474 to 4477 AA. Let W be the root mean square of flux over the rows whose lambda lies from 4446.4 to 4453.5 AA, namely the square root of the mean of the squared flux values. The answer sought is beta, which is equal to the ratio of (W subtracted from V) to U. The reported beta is 0.02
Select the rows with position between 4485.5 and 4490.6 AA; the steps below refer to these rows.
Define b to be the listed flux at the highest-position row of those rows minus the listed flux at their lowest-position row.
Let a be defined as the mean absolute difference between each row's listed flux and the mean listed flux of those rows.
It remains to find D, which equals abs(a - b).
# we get 0.28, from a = 0.070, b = -0.2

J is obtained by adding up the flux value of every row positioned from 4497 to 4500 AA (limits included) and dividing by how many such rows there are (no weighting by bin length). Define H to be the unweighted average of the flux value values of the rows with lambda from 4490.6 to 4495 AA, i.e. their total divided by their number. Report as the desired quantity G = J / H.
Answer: 1.06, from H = 6.41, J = 6.79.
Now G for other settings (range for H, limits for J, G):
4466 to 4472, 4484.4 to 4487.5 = 1.07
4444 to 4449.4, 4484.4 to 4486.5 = 1.03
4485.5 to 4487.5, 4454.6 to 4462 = 0.89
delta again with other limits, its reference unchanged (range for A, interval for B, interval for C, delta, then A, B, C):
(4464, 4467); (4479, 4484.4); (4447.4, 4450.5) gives 0.20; 0.06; -0.04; 0.01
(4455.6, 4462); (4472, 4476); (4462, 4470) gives 0.32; 0.11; 0.00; 0.06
